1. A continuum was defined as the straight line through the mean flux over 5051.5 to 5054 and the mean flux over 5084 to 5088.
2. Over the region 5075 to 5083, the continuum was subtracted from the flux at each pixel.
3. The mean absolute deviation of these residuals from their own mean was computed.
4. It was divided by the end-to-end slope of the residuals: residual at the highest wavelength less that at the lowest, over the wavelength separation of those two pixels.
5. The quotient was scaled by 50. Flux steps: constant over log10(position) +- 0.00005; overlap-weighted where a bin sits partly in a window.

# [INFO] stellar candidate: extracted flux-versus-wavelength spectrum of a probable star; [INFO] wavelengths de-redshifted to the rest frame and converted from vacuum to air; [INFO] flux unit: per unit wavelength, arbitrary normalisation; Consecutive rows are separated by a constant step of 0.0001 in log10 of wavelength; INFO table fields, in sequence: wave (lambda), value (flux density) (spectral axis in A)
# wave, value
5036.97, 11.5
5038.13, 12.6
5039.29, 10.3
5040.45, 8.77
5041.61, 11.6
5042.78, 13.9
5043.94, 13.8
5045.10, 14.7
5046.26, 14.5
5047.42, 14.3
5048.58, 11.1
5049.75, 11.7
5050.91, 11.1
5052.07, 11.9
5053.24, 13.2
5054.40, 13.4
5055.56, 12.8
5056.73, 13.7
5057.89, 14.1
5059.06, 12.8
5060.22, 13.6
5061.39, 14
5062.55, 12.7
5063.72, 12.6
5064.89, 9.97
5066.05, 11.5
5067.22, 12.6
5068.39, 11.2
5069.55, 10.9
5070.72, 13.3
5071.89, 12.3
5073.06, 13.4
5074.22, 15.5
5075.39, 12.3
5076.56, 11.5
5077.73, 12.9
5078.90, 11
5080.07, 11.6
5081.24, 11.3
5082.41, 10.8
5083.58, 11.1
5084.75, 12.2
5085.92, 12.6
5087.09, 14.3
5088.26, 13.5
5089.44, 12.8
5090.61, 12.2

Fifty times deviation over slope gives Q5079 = -126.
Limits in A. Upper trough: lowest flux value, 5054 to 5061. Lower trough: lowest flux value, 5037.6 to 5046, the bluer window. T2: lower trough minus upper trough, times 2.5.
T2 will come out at -10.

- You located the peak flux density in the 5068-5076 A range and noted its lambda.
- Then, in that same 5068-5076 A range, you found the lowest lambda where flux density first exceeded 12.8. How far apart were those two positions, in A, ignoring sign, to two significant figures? 3.5 A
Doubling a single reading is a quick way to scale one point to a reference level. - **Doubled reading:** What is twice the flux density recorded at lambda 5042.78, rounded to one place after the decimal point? 27.8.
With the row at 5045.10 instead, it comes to 29.4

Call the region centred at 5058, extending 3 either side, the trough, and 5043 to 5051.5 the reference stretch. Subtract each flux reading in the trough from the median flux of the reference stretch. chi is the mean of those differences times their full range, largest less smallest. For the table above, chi 0.5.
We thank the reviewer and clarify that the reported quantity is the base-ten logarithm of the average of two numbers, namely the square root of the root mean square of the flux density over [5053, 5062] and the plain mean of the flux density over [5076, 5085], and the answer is 0.881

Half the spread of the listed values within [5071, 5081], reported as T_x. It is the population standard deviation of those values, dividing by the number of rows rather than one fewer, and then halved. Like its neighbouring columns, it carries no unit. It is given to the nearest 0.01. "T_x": 0.66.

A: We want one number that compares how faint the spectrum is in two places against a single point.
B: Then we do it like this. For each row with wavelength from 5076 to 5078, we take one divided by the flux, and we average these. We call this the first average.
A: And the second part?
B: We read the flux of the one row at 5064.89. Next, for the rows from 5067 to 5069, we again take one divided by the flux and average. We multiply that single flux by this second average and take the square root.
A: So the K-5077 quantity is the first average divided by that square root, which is 0.090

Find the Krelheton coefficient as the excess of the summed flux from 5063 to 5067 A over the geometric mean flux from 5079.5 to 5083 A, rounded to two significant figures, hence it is 23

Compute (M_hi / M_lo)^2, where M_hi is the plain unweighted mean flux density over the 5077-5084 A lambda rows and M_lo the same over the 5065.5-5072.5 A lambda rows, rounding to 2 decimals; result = 0.92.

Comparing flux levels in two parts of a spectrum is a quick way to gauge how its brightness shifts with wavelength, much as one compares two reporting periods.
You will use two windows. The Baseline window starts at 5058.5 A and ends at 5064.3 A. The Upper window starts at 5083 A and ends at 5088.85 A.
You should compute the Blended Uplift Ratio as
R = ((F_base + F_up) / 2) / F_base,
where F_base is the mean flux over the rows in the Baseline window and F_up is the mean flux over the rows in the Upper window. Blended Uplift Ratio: 0.98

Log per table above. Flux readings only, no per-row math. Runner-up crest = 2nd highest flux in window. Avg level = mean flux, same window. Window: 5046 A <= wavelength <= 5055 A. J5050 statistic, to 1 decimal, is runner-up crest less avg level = 1.7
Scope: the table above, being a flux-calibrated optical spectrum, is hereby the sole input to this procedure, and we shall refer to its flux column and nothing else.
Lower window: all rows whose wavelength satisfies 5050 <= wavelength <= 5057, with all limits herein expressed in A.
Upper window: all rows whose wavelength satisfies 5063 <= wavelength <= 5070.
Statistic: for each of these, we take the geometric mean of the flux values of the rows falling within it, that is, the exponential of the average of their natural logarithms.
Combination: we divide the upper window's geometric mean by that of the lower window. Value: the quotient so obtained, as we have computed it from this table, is 0.90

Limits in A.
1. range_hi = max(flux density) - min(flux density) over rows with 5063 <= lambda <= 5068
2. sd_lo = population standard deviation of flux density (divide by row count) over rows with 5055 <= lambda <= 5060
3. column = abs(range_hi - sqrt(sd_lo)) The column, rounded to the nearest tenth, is 1.9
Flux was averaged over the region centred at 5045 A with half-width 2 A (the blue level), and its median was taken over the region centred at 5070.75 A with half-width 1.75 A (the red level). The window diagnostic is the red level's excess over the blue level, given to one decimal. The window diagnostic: -2.0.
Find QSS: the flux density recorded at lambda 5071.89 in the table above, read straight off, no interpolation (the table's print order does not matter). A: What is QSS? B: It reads 12.3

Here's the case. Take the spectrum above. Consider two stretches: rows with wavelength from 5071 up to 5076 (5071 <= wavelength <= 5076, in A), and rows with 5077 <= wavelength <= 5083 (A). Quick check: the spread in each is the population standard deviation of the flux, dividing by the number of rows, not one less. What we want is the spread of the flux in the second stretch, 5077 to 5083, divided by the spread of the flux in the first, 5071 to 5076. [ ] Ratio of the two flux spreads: 0.57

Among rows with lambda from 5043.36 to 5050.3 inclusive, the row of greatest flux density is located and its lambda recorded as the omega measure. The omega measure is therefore 5045.10 A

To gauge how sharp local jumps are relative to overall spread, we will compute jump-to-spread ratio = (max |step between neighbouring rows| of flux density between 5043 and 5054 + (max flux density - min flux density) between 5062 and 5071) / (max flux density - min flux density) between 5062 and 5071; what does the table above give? 1.96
